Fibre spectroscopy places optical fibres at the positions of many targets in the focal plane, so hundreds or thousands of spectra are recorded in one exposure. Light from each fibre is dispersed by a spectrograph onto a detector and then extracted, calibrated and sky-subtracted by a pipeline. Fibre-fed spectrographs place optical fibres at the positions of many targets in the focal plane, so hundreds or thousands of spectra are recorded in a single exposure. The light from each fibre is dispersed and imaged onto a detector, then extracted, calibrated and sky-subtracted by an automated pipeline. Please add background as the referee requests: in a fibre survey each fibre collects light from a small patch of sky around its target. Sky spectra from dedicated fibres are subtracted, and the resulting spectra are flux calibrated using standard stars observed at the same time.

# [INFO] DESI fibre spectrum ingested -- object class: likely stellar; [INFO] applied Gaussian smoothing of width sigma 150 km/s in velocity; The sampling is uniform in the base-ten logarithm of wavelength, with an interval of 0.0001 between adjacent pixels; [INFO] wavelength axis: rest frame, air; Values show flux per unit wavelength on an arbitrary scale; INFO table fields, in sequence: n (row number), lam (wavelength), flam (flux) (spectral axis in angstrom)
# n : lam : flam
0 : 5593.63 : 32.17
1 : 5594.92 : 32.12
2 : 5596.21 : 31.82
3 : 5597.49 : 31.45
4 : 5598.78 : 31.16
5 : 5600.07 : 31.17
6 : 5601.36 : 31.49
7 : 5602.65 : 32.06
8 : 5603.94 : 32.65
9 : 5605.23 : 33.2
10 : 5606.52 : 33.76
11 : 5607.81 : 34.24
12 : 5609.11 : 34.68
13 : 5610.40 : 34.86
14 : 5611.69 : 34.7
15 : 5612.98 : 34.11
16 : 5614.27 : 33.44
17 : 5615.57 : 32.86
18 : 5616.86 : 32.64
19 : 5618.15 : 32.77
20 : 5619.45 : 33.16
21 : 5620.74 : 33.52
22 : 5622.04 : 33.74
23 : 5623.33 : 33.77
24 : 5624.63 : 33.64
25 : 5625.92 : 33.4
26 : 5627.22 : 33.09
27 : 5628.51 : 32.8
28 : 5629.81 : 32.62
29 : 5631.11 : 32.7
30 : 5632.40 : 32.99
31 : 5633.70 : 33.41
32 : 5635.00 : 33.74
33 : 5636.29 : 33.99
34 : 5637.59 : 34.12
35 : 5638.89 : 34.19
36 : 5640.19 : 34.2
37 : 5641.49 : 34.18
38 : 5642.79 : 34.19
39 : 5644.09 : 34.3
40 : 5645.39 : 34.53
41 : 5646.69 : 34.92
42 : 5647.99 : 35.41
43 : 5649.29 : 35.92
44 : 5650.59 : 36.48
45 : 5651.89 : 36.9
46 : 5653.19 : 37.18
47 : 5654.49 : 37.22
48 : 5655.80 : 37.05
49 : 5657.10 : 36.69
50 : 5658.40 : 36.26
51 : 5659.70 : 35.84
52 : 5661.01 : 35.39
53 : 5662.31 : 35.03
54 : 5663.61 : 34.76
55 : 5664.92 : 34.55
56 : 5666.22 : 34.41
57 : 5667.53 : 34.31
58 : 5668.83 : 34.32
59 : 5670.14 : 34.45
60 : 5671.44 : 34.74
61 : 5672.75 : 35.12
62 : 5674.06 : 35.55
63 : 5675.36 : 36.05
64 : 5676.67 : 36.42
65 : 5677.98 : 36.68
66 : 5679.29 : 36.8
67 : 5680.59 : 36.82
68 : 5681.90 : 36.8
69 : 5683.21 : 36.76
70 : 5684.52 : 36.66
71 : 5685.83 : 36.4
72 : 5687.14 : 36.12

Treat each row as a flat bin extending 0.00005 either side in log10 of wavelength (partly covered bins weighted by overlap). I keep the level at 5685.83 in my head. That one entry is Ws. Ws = 36.4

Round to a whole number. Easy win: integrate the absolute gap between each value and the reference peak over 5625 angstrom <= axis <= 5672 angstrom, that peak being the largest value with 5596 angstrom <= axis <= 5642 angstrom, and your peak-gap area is 51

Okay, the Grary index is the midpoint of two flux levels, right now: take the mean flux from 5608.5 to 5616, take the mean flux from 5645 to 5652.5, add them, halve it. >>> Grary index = 34.9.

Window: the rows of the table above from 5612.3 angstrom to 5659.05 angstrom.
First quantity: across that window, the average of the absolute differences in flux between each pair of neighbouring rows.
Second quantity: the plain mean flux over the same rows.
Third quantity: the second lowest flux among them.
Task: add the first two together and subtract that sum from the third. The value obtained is -2.0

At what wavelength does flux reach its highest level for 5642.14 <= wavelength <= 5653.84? 5653.19 angstrom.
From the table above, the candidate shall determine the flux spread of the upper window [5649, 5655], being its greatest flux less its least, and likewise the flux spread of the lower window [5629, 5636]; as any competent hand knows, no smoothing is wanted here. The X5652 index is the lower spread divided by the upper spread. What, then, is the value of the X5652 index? 0.9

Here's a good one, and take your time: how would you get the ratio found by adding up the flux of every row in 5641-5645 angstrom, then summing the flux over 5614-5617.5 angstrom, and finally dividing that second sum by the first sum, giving 0.964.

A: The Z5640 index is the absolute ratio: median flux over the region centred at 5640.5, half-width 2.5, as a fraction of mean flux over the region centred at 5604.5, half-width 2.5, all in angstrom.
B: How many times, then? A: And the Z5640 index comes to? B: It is 1.04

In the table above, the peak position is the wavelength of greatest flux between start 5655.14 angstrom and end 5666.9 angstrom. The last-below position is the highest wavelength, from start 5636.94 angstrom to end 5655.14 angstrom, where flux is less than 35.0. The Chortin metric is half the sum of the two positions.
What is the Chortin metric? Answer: 5651.2 angstrom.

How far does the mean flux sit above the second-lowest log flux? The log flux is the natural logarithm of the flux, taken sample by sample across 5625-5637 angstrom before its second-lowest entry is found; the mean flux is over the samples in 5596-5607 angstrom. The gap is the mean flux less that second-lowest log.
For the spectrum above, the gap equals 28.6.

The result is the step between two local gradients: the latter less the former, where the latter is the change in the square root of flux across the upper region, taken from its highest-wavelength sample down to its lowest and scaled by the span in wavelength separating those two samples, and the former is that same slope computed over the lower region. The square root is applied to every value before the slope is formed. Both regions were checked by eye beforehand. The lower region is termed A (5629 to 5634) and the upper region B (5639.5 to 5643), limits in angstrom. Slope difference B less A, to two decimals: -0.02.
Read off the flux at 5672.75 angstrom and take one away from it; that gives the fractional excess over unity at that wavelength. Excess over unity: 34.1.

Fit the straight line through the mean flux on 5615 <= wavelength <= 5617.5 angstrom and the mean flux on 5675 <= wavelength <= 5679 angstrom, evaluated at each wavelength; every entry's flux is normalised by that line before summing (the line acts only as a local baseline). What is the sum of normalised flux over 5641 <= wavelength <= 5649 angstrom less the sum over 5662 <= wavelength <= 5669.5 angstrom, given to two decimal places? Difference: 0.21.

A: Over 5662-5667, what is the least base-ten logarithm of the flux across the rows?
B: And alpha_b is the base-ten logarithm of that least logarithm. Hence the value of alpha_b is 0.187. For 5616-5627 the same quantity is 0.180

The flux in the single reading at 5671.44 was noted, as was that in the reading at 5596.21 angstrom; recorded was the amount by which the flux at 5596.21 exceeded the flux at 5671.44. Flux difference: -2.9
